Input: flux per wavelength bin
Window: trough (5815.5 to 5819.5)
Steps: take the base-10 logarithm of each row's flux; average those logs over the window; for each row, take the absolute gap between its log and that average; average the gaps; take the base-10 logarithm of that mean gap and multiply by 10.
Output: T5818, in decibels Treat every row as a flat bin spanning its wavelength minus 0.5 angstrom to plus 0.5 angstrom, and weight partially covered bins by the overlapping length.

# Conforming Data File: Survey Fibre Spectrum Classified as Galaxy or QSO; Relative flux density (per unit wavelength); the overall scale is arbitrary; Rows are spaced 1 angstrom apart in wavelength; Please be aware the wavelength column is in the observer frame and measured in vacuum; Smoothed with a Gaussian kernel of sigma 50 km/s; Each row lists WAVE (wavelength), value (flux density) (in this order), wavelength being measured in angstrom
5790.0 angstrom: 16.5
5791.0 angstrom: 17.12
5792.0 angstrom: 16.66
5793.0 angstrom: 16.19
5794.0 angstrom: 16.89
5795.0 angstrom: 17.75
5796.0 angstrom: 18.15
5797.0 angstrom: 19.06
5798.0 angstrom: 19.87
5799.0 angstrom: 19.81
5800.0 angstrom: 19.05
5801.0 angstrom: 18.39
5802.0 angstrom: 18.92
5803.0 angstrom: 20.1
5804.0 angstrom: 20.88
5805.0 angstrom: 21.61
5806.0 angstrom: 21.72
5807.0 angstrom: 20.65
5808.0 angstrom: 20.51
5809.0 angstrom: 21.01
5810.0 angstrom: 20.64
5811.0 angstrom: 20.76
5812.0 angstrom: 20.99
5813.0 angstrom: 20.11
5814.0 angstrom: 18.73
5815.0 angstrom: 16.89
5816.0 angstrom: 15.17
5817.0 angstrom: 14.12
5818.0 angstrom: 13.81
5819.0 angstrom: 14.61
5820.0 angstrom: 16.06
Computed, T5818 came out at -18.6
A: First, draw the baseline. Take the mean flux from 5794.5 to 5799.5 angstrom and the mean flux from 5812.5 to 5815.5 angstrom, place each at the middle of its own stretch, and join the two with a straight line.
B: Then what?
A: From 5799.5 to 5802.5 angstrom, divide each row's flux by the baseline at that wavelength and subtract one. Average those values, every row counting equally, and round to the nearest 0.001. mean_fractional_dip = -0.003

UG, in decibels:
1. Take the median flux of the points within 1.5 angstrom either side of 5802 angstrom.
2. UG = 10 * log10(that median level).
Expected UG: 12.8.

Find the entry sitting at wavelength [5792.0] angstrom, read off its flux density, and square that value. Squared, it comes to 278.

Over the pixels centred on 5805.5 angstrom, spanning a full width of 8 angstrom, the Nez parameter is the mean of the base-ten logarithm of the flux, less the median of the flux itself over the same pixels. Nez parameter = -19.4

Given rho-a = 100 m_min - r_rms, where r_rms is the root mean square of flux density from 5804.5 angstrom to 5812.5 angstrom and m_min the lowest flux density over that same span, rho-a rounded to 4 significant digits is 2030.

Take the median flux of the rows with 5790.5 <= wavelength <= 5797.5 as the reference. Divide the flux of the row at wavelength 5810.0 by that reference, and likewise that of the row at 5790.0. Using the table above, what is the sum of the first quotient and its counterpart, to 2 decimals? 2.17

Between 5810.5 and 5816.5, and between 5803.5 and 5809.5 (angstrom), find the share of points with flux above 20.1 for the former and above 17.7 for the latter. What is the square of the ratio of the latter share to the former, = 4.0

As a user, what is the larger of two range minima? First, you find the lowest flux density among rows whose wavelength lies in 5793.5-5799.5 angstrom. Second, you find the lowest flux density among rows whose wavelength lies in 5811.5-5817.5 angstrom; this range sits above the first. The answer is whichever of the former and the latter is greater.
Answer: 16.9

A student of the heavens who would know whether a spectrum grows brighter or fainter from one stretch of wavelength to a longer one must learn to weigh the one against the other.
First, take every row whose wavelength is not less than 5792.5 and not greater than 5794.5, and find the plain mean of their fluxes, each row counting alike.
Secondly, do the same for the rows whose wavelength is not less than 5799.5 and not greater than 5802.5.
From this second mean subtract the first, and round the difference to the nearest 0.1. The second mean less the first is 2.2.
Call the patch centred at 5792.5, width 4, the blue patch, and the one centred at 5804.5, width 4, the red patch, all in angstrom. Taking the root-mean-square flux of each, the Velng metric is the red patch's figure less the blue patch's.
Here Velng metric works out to 4.4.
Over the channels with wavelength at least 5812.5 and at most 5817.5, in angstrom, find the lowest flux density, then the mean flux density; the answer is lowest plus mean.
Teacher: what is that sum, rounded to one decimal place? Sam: 31.1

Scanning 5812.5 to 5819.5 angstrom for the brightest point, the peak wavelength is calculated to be 5813.0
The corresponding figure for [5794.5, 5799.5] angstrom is 5798.0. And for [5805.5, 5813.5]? 5806.0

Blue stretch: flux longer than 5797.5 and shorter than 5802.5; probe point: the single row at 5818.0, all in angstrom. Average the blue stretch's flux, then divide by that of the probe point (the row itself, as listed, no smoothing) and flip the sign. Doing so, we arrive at -1.39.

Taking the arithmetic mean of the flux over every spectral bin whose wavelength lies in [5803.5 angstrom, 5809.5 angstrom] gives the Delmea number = 21.1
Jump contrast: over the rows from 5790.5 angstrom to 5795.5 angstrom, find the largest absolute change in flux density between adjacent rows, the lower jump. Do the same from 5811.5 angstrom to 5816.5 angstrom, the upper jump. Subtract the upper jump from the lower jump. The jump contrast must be -1.0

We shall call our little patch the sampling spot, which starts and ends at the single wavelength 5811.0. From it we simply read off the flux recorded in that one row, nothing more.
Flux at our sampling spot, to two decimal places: 20.76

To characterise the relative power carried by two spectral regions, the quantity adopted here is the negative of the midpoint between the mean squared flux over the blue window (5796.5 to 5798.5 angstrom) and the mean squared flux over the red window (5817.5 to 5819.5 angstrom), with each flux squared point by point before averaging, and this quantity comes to -291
